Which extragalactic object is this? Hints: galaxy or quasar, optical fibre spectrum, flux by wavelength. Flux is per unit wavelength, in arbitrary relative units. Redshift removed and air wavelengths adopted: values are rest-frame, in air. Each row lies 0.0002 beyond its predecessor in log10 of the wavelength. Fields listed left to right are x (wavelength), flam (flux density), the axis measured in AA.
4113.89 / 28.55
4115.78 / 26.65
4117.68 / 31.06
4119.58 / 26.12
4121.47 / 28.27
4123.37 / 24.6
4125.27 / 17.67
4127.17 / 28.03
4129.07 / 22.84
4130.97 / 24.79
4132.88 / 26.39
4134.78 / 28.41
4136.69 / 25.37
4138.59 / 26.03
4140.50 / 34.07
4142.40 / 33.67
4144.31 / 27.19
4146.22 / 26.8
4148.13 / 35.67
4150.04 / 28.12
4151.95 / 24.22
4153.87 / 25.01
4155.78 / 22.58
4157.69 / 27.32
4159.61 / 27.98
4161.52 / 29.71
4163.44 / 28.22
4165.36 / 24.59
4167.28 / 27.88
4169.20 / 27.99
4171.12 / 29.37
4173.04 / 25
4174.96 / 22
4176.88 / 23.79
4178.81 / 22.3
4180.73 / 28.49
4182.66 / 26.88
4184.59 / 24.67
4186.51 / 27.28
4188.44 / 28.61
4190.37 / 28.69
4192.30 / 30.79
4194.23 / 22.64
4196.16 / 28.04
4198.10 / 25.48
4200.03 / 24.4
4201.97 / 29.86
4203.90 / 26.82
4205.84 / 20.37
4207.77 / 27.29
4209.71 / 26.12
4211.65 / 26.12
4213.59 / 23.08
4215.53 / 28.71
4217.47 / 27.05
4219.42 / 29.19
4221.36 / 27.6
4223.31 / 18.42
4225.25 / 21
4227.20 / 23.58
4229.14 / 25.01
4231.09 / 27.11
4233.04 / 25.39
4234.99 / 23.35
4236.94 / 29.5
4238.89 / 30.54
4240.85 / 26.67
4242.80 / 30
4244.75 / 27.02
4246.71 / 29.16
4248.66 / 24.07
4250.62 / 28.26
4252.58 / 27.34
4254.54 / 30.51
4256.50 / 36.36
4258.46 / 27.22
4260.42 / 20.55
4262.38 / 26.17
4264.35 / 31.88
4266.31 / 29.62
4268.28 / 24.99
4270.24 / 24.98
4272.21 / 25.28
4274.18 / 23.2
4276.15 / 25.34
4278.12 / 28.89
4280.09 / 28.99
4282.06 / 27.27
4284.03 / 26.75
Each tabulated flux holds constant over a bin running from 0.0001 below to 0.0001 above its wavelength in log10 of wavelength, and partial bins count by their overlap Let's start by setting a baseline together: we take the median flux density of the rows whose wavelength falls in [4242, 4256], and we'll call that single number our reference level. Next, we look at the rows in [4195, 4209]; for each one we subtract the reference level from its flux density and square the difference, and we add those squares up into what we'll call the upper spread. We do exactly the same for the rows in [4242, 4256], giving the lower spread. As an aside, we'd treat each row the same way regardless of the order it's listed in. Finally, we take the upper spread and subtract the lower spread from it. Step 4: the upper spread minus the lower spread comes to 62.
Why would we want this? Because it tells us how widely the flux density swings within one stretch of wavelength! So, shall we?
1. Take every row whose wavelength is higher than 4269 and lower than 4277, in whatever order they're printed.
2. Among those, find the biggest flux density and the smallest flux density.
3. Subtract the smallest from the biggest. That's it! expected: 2.1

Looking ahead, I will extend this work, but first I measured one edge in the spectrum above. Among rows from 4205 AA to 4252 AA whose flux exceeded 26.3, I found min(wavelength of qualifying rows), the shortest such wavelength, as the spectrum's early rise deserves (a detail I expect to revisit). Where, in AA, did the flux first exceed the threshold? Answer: 4207.77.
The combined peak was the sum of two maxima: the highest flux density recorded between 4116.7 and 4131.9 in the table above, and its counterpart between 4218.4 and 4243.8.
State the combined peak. 61.6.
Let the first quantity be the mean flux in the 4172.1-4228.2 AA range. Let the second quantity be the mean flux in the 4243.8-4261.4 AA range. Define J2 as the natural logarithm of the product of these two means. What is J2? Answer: 6.57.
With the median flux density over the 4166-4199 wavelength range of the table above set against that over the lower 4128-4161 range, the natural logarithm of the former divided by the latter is 0.018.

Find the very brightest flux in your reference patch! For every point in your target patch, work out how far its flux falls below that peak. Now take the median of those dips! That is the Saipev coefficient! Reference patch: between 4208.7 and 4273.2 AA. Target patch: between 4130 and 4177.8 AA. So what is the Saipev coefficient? 9.2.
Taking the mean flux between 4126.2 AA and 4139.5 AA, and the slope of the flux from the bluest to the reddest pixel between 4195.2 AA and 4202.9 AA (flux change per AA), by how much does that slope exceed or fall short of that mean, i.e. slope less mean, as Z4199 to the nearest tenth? -25.7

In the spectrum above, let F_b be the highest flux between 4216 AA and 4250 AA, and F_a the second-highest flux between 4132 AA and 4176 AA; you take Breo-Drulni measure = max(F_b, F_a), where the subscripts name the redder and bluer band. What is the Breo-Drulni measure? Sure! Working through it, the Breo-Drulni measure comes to 34.1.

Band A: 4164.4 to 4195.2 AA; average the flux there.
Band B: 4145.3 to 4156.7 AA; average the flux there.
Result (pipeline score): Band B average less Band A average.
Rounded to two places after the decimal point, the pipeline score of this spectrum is 0.76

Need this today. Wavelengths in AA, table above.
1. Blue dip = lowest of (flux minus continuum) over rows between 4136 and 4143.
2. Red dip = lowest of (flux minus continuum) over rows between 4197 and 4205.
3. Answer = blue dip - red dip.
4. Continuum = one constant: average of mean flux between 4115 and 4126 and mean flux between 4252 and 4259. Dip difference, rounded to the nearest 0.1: 1.0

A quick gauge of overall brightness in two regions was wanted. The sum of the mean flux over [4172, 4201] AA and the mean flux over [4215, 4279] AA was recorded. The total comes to 52.7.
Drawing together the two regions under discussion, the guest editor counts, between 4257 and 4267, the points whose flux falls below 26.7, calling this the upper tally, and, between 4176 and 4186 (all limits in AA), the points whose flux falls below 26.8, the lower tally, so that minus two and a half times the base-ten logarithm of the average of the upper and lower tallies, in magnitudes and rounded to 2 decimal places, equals -0.99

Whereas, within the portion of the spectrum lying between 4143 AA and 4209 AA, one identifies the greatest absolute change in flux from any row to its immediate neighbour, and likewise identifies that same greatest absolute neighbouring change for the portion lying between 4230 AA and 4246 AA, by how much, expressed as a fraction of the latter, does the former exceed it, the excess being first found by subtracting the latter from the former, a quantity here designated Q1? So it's 0.442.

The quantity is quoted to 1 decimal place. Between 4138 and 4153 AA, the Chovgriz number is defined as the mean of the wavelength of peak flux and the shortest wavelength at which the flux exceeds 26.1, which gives 4144.3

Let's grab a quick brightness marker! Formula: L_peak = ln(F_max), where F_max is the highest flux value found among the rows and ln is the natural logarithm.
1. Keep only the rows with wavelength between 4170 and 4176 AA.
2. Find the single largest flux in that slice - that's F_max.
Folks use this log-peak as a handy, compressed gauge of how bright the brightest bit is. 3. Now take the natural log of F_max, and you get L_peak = 3.38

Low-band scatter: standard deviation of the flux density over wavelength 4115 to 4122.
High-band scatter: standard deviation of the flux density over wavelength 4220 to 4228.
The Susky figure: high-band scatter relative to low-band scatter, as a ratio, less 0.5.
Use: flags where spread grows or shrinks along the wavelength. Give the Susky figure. 1.3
